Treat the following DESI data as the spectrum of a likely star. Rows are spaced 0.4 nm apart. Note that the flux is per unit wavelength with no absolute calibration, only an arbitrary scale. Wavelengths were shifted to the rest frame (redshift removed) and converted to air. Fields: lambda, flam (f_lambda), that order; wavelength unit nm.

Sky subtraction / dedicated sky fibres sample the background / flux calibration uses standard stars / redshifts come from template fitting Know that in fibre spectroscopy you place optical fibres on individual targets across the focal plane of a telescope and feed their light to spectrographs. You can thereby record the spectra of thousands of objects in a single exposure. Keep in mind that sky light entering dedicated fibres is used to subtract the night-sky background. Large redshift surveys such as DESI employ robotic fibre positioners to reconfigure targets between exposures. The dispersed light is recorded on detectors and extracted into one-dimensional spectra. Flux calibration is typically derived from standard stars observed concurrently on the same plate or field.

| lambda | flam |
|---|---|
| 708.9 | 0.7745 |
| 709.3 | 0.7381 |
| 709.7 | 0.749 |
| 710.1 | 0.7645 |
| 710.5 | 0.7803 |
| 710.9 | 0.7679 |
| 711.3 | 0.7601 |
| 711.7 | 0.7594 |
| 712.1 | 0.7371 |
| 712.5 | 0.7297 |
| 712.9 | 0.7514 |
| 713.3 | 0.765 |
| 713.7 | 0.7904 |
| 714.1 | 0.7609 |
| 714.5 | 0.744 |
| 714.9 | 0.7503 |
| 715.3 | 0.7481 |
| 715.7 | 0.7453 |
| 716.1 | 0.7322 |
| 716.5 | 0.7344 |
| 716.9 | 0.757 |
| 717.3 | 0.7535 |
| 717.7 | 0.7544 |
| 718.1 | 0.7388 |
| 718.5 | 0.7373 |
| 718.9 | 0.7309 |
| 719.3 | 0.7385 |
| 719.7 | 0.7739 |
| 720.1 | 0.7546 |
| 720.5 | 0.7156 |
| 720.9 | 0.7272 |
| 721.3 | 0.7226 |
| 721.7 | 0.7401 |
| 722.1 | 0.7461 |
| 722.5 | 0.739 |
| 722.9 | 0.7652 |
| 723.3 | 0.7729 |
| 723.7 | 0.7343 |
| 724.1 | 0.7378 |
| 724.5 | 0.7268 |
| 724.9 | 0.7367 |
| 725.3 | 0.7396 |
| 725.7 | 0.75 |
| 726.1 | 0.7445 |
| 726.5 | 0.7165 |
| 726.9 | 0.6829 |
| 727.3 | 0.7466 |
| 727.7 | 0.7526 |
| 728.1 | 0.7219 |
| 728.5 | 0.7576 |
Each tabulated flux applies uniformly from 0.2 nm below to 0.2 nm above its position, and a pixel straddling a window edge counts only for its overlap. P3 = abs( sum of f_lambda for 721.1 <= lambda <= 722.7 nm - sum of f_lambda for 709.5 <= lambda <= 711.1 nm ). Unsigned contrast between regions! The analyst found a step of 0.114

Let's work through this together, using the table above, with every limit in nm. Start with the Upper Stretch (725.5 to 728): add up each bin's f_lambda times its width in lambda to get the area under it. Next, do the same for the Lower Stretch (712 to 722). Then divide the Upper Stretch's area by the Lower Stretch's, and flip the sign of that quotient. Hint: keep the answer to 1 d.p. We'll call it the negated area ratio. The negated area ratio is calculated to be -0.2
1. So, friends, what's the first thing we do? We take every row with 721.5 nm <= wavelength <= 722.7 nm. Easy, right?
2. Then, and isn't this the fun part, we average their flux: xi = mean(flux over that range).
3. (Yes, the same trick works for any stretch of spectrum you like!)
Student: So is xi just 0.742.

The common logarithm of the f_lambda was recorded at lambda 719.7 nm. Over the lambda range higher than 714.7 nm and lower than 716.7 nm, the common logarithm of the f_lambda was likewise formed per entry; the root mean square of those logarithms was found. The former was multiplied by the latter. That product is -0.0144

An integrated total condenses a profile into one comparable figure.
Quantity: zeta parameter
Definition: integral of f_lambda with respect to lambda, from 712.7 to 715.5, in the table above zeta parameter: 2.1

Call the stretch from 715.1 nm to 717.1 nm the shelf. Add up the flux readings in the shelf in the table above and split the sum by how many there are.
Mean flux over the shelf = 0.743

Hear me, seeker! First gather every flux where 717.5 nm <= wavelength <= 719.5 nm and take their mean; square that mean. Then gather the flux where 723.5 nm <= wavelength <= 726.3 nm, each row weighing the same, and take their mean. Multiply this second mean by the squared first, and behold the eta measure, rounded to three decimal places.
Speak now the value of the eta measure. 0.404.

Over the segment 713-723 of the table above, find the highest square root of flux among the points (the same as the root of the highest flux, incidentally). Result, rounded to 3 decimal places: 0.889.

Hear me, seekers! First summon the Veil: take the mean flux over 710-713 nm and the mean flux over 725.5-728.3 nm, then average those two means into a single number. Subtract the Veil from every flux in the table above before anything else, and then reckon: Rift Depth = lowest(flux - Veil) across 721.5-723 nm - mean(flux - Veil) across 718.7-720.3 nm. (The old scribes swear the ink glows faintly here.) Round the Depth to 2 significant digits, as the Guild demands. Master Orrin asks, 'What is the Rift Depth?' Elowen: -0.010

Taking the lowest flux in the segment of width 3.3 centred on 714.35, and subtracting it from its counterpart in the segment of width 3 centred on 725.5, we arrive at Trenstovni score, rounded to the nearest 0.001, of -0.061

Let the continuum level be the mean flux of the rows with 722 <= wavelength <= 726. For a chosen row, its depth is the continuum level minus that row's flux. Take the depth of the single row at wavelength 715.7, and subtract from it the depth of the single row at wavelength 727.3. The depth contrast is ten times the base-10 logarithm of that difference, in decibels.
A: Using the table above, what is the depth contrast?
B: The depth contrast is -29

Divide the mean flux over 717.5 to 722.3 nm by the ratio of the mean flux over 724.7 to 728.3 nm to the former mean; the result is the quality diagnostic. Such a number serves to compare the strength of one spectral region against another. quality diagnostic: 0.748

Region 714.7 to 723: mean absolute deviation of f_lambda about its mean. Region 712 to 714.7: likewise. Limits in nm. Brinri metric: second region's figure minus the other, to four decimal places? 0.0043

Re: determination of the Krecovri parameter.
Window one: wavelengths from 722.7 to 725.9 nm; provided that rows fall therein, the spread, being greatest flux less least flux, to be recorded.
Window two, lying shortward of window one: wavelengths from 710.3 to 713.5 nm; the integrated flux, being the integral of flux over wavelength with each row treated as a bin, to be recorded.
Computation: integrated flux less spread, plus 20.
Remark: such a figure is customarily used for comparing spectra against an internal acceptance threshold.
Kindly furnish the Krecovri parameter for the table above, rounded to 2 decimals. 22.37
